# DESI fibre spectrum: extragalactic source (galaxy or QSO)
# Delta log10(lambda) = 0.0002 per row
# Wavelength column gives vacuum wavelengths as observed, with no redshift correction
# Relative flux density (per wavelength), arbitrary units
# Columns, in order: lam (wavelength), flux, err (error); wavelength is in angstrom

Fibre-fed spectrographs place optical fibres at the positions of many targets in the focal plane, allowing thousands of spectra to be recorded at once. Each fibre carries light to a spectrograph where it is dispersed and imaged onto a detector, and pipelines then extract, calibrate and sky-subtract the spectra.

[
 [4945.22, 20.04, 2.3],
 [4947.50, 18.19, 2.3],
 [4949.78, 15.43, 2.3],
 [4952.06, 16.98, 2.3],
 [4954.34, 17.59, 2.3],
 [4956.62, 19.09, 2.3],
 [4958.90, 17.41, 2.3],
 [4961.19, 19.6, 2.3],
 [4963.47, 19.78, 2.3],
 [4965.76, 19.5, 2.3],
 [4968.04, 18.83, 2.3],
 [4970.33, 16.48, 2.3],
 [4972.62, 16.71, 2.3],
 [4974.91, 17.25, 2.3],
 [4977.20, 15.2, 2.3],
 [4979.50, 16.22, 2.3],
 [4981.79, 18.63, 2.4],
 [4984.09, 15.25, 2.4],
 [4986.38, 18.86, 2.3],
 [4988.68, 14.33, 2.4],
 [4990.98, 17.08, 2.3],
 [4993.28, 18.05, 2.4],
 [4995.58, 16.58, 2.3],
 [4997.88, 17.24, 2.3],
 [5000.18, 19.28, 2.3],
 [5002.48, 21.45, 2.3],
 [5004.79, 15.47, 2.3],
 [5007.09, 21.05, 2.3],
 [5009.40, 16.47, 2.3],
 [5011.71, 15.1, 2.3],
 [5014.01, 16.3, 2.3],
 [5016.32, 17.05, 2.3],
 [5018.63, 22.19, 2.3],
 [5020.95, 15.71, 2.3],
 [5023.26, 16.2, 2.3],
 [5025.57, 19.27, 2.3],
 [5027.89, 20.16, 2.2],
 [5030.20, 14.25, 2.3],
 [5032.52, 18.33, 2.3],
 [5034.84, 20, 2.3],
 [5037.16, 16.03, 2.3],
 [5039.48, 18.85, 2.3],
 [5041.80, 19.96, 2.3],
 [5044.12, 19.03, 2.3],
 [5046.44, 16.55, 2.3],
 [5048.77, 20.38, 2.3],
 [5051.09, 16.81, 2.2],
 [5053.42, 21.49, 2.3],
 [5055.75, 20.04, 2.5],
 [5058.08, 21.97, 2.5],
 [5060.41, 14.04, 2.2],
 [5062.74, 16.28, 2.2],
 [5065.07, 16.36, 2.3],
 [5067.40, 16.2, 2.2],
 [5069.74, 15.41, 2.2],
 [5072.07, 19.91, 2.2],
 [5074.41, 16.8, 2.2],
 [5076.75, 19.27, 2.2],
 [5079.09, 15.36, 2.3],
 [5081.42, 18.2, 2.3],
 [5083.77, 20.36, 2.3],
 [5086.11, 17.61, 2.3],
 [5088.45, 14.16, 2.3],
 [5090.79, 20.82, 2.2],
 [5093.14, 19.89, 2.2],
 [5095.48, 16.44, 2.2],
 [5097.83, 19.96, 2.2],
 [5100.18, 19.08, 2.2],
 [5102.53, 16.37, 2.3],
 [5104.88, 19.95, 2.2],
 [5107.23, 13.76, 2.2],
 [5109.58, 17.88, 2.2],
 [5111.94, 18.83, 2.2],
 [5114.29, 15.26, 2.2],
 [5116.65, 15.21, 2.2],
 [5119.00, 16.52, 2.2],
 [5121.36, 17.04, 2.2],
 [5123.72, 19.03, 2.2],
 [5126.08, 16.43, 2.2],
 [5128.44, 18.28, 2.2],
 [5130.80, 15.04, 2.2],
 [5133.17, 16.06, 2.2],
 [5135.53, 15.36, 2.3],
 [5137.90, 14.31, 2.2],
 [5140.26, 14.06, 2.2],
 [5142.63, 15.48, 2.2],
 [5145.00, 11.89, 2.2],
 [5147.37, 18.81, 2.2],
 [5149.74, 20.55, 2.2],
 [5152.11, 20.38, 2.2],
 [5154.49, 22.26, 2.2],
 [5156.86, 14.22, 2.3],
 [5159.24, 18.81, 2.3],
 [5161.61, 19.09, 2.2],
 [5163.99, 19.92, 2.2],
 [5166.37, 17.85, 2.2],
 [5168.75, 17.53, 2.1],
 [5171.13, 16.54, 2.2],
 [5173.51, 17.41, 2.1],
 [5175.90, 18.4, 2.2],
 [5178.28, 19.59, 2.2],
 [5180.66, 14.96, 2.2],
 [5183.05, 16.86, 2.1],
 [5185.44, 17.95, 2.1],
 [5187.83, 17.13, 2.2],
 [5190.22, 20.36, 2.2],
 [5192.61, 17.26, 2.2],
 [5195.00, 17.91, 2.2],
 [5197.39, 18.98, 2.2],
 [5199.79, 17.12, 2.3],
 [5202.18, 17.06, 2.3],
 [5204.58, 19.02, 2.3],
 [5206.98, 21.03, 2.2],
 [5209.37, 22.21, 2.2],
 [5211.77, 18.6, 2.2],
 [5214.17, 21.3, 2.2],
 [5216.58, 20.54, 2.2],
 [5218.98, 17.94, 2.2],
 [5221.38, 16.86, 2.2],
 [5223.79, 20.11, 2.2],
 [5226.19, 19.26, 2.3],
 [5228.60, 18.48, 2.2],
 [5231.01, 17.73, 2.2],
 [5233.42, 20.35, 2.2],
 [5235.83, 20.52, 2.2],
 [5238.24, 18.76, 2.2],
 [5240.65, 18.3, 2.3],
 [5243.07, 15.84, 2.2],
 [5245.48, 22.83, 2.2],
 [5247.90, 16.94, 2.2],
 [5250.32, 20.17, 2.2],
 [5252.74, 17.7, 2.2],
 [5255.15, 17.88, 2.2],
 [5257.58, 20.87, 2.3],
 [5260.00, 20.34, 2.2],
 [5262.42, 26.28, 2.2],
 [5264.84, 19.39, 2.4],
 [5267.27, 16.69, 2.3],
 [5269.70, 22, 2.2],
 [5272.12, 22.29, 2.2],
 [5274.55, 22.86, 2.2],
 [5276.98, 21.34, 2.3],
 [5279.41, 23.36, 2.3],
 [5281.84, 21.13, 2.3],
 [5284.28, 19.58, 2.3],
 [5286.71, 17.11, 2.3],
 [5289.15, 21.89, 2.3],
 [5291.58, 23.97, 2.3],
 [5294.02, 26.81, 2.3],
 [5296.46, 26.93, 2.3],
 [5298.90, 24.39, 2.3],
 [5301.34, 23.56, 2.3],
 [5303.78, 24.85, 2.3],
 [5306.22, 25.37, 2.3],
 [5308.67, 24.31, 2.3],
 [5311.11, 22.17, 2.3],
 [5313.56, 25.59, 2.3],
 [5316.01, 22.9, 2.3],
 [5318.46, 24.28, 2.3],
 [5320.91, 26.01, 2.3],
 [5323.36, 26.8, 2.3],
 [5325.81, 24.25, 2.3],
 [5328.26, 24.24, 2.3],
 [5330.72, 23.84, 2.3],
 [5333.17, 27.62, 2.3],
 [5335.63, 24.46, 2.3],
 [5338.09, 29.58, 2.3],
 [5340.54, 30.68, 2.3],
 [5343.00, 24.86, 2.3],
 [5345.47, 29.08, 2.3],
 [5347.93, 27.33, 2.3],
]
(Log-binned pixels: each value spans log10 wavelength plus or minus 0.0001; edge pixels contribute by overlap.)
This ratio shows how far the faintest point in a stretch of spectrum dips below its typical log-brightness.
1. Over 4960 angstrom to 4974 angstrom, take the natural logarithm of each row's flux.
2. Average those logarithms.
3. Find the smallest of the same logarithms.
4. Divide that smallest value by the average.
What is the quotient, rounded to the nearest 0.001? 0.962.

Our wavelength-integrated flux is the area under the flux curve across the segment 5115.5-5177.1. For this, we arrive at 1058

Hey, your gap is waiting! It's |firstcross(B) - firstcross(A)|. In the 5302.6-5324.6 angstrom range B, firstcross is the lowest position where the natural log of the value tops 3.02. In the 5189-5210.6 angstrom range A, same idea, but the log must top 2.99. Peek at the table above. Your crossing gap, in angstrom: 113.6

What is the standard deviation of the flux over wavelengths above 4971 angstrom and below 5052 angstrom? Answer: 2.1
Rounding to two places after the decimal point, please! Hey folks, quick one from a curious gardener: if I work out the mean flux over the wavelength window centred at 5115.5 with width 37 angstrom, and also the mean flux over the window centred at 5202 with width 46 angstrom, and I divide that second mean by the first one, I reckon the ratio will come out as 1.08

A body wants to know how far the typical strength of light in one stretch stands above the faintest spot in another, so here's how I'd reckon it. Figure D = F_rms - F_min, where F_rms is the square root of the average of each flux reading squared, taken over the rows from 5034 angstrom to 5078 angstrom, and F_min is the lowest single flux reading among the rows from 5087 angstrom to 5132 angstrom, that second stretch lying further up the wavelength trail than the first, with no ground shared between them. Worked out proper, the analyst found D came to 4.6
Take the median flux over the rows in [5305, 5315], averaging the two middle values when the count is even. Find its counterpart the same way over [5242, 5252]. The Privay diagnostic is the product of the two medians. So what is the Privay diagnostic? 461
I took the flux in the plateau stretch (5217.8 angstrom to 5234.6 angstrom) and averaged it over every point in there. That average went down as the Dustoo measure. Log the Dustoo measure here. 18.7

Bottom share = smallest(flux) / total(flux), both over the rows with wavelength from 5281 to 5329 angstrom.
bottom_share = 0.036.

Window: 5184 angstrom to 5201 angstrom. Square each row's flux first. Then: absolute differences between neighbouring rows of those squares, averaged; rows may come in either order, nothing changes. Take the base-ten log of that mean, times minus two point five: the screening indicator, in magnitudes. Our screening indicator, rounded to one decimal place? -4.5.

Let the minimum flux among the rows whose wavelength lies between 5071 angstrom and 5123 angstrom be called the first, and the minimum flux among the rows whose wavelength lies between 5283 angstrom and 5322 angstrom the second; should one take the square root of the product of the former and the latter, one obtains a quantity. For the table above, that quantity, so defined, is 15.3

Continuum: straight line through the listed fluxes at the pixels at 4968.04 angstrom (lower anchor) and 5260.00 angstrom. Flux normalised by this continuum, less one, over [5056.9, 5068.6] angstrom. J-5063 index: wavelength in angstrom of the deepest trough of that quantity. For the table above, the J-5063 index 5060.41 angstrom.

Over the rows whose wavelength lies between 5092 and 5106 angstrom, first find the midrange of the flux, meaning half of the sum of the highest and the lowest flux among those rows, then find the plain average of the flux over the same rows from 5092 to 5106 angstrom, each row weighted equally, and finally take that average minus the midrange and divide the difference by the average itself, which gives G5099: 0.024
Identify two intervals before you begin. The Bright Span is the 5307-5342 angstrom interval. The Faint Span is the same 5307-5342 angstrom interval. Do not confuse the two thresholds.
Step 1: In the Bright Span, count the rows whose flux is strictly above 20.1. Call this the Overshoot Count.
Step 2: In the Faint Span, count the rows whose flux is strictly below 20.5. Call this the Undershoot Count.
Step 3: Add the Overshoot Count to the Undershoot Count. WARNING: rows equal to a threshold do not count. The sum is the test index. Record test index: 14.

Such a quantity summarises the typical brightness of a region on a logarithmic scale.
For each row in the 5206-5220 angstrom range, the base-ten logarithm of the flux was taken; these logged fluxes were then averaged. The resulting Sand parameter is 1.31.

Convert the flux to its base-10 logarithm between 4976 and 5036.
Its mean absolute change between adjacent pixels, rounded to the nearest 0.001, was 0.071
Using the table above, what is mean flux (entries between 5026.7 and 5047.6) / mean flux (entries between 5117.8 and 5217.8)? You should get 1.02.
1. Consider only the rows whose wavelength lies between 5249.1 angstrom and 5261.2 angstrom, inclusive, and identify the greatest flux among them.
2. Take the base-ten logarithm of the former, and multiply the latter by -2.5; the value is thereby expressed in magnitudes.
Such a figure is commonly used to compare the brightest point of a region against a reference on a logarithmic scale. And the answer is -3.30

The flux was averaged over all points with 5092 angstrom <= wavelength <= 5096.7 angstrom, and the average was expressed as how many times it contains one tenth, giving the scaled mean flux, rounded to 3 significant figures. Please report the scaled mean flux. 182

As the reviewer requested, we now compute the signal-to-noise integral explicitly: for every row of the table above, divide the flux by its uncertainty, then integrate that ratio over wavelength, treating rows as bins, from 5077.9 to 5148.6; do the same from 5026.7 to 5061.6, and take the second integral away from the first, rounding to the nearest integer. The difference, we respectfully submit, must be 258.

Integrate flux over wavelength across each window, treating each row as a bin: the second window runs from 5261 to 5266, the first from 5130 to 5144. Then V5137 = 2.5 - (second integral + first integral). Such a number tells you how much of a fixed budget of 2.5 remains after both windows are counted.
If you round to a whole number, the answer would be -322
